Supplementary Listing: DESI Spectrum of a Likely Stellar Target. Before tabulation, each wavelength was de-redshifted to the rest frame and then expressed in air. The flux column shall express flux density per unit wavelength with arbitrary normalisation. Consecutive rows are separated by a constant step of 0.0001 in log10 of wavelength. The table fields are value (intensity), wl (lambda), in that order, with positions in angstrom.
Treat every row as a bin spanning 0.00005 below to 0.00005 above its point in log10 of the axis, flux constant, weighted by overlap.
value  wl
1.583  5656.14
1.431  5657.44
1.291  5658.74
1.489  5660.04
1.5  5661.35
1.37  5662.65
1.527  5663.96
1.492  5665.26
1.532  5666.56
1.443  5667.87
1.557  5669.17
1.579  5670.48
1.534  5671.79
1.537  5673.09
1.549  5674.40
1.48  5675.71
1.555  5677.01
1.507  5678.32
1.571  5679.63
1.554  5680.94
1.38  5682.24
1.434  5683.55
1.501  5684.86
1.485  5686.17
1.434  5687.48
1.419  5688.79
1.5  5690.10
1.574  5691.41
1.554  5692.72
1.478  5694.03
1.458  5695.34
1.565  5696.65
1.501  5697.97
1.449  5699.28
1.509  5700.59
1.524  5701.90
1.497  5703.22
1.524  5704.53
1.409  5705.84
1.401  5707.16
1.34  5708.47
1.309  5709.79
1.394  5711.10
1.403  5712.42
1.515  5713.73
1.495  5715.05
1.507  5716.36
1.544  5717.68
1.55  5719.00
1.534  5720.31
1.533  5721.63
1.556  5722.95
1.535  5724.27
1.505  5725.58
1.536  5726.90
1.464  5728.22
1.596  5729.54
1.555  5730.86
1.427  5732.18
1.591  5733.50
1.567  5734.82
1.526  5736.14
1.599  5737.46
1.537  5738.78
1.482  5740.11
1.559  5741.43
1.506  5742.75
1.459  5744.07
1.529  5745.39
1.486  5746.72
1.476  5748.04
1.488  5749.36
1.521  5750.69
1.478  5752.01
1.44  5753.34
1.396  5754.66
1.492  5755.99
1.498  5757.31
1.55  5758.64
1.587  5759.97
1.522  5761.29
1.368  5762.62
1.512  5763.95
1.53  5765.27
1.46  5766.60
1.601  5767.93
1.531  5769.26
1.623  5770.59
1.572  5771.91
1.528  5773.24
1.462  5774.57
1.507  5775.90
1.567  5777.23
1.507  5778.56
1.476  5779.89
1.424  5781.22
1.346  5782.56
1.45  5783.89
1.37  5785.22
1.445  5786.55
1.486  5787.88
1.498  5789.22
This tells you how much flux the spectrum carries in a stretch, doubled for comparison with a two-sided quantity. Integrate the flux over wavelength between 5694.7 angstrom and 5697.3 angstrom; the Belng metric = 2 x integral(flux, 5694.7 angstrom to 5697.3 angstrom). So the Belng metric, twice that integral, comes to 7.9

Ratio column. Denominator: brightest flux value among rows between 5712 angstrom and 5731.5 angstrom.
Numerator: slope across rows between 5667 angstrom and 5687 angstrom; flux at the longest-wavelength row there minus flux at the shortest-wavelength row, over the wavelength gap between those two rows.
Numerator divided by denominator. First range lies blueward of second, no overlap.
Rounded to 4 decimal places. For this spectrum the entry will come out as 0.0014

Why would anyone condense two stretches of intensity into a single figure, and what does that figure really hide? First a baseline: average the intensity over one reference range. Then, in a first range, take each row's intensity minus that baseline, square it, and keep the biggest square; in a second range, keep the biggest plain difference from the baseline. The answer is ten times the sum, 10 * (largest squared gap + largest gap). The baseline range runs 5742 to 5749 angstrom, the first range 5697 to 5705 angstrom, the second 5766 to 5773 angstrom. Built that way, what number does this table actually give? 1.3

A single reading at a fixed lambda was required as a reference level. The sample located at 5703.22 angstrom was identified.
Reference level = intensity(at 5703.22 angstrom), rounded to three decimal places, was 1.497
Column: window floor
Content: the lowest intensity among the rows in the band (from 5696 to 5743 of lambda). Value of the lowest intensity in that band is 1.309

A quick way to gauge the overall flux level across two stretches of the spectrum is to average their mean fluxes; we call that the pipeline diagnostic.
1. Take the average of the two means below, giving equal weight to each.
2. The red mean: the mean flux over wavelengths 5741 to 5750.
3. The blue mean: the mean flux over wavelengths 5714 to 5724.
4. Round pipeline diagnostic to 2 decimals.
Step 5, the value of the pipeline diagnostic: 1.52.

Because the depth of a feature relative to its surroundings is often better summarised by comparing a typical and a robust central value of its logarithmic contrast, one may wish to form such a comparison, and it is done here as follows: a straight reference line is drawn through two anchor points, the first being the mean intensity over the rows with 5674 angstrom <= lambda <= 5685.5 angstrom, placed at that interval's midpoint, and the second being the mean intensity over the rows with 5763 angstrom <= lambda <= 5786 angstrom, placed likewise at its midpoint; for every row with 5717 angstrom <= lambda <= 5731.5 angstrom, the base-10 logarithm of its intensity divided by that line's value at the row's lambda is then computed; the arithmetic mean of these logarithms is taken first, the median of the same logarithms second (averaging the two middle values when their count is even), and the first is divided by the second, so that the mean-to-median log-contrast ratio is 1.0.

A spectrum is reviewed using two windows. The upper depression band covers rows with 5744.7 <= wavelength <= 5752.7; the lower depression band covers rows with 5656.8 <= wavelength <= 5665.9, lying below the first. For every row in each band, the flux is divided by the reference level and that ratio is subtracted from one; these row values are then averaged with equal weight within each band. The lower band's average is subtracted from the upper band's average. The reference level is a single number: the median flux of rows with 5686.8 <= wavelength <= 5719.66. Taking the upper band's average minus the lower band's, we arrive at -0.036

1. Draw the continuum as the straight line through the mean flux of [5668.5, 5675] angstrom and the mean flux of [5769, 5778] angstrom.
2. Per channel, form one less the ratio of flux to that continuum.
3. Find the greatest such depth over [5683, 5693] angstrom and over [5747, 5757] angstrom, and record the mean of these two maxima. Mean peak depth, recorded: 0.09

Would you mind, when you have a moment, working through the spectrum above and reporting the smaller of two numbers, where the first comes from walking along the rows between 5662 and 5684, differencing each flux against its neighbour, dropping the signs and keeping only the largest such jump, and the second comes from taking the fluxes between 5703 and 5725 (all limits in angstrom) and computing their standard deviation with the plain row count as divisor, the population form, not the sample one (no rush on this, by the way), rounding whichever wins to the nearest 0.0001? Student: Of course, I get 0.0769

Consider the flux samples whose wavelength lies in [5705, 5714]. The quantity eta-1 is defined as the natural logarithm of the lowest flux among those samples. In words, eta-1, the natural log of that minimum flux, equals 0.27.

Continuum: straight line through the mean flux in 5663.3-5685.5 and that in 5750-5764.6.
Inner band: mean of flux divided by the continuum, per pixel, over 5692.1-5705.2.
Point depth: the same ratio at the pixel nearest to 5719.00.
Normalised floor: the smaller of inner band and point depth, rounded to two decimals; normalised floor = 1.00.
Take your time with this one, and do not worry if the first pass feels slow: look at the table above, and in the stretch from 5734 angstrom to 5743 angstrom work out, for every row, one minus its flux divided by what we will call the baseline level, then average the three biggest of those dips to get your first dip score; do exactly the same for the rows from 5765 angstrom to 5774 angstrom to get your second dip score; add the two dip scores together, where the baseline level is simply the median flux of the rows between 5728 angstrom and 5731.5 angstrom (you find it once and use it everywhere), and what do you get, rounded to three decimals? 0.064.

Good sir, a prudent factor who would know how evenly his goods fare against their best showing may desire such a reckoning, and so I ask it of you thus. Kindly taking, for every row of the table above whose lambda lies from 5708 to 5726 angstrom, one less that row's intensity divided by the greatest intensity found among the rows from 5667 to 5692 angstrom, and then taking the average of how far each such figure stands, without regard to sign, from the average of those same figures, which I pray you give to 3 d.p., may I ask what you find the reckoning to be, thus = 0.043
